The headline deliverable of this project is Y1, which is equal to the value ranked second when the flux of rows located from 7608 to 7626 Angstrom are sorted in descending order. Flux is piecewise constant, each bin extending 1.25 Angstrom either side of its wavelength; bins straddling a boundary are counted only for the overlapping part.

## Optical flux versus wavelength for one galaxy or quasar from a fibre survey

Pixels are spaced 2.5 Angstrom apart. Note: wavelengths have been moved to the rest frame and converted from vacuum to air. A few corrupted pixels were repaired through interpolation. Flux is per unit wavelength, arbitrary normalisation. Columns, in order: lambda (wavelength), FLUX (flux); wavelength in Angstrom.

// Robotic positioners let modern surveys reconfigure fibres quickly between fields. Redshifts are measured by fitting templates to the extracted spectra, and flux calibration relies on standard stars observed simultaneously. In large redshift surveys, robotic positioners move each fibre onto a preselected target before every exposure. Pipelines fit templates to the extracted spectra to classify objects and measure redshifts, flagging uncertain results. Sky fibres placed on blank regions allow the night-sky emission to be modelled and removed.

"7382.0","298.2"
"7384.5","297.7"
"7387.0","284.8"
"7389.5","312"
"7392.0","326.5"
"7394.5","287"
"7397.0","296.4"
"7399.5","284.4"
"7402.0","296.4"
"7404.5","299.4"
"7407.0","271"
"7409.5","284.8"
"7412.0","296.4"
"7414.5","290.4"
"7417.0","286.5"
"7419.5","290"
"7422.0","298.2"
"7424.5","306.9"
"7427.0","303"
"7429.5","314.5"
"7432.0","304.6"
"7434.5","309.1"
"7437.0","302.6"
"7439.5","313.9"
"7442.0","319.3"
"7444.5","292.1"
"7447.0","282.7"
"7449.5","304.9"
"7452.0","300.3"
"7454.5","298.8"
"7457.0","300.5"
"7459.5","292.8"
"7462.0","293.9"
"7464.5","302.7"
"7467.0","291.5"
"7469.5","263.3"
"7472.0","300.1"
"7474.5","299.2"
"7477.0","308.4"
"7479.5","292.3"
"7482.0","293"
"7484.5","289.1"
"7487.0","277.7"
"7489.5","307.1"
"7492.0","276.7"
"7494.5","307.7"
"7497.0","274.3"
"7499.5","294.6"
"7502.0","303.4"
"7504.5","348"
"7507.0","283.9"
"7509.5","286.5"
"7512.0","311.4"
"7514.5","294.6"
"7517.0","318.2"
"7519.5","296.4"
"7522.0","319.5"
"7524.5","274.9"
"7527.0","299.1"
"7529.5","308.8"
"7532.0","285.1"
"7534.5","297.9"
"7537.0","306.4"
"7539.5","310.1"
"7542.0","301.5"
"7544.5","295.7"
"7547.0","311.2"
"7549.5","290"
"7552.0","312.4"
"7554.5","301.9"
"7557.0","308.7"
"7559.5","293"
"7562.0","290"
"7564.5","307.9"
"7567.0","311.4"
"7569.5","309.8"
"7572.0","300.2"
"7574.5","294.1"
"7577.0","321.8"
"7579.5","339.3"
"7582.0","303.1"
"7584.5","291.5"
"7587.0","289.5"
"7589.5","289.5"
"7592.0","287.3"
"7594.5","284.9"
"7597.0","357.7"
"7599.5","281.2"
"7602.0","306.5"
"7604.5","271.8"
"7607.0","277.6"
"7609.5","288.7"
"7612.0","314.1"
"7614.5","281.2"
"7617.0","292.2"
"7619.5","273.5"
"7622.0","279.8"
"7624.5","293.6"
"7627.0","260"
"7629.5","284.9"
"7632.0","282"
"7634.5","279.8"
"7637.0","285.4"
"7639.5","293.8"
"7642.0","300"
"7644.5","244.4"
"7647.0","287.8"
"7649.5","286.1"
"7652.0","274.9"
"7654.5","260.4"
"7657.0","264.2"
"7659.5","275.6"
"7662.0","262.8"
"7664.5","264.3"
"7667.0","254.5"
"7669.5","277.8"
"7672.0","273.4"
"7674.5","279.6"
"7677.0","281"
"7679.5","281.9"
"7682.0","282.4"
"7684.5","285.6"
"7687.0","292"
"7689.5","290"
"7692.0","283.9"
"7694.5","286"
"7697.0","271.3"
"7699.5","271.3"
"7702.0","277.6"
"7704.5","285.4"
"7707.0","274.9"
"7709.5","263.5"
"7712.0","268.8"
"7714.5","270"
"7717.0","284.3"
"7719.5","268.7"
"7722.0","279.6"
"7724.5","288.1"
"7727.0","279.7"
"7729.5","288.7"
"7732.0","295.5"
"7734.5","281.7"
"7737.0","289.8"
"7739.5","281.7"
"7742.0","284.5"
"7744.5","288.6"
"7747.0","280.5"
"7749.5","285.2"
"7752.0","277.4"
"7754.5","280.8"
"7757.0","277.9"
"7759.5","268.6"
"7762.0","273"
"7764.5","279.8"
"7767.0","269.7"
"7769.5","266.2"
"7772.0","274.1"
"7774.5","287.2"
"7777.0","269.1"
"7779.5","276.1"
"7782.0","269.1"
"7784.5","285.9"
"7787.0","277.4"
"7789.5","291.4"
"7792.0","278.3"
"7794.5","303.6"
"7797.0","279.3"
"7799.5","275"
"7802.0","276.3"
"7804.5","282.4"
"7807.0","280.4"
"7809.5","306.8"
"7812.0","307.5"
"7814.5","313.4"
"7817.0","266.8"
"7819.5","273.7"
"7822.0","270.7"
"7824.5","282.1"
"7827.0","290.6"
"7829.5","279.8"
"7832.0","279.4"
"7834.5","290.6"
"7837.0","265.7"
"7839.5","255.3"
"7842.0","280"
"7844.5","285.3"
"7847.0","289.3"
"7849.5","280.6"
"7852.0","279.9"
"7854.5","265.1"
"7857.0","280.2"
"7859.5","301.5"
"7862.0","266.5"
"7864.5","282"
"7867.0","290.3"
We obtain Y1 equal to 293.6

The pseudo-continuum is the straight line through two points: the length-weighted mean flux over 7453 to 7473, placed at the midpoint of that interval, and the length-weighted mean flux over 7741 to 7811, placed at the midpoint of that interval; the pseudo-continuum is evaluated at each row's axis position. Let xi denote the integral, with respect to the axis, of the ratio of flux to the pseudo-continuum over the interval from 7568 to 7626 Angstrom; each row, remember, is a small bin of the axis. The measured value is 59.9 Angstrom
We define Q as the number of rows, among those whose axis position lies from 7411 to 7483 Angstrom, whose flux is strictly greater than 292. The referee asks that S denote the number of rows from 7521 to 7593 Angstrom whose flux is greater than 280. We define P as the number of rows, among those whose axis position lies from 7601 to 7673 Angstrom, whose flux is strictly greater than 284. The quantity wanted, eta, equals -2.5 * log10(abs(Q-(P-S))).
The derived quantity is -4.0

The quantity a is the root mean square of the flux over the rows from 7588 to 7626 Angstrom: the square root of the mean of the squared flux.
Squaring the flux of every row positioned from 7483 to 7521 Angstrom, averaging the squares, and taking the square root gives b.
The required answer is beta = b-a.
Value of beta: 6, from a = 293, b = 299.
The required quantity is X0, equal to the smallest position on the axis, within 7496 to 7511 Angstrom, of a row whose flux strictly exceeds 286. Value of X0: 7499.5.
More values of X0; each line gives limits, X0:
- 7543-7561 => 7544.5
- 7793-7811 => 7794.5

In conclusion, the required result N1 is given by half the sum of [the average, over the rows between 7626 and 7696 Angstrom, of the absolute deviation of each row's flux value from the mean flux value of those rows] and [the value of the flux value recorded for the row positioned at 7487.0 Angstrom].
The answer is 144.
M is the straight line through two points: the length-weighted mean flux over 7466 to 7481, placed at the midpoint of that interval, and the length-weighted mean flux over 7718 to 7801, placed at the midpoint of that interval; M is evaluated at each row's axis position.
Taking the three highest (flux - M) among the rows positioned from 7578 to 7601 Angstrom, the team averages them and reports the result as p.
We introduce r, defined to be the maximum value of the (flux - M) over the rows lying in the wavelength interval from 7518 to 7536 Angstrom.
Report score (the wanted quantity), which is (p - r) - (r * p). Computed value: -1310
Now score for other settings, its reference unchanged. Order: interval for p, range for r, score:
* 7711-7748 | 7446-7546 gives -616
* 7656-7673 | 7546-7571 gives 170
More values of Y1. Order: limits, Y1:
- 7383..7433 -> 314.5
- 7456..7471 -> 300.5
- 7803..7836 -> 307.5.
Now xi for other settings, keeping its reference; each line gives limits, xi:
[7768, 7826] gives 58.6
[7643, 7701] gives 56.2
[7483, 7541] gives 59.6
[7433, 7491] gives 58.8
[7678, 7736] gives 57.5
